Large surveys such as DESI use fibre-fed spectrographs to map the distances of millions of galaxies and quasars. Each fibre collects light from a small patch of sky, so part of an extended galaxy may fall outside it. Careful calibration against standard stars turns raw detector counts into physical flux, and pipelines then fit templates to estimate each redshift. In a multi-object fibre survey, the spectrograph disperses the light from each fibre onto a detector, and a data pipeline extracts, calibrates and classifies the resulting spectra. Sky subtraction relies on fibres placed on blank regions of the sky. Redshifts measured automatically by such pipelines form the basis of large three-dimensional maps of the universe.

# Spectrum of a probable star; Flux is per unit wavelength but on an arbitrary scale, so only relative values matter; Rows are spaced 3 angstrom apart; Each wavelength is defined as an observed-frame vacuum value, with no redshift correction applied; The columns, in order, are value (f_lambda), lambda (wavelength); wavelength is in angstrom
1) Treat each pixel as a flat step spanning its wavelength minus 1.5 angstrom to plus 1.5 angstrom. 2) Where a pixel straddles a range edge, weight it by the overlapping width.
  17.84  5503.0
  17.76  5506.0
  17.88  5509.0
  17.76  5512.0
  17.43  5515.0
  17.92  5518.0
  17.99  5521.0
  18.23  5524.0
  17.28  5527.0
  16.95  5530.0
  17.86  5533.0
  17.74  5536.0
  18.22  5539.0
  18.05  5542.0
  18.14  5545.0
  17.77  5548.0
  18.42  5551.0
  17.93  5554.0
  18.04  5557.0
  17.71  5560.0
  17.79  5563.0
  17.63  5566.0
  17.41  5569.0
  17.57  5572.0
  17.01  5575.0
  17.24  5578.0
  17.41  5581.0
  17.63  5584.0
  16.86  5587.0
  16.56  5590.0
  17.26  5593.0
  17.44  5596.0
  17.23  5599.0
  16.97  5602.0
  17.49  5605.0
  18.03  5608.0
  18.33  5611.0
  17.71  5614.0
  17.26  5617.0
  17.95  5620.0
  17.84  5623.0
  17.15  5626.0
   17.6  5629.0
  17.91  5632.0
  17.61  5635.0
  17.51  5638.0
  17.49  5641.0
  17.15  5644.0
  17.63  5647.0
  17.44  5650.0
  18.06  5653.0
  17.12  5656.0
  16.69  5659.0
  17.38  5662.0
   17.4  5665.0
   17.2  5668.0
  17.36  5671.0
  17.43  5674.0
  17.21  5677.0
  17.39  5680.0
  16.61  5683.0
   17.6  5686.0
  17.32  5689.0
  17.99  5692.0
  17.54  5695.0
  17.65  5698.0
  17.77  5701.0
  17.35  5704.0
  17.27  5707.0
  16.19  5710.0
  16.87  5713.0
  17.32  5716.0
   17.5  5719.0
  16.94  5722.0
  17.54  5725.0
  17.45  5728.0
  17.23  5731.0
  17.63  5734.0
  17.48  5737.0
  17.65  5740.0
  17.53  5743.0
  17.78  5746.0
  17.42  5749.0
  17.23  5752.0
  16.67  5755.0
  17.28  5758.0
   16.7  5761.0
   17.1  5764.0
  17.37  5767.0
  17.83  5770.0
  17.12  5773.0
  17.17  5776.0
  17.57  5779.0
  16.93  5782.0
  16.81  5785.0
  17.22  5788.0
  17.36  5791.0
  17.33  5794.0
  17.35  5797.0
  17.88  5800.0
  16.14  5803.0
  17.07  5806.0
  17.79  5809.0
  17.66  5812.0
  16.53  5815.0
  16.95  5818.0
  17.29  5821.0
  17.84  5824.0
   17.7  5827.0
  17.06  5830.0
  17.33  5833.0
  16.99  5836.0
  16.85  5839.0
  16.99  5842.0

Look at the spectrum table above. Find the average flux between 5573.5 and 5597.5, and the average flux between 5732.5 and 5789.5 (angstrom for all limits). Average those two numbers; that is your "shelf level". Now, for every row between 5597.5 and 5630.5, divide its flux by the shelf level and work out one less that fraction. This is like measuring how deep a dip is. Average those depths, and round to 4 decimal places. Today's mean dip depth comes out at -0.0211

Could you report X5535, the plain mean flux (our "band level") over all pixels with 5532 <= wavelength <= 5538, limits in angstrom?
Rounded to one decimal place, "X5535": 17.8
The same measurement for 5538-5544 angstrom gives 18.1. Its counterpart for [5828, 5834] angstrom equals 17.2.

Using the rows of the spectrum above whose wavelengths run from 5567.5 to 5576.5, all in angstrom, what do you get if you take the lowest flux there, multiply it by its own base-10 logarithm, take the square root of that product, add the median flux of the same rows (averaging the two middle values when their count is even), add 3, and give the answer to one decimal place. 25.0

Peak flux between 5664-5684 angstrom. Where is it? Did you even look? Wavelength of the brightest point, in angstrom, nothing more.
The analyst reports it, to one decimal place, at 5674.0 angstrom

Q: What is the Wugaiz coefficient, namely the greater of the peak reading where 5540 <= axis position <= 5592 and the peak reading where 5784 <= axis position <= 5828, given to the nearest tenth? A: 18.4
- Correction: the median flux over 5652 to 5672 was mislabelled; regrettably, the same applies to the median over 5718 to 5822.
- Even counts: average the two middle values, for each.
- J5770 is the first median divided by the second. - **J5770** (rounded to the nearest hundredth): 1.00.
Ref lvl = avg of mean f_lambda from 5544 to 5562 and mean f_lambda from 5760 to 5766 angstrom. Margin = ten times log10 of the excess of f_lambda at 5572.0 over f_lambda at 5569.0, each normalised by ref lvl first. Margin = -20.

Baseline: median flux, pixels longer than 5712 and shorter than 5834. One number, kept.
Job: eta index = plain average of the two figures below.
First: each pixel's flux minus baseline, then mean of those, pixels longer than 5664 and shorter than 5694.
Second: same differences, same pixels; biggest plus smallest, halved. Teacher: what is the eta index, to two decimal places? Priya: 0.00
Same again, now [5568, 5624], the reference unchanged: 0.11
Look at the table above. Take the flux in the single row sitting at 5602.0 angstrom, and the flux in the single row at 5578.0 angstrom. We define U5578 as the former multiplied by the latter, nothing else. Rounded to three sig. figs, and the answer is 293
